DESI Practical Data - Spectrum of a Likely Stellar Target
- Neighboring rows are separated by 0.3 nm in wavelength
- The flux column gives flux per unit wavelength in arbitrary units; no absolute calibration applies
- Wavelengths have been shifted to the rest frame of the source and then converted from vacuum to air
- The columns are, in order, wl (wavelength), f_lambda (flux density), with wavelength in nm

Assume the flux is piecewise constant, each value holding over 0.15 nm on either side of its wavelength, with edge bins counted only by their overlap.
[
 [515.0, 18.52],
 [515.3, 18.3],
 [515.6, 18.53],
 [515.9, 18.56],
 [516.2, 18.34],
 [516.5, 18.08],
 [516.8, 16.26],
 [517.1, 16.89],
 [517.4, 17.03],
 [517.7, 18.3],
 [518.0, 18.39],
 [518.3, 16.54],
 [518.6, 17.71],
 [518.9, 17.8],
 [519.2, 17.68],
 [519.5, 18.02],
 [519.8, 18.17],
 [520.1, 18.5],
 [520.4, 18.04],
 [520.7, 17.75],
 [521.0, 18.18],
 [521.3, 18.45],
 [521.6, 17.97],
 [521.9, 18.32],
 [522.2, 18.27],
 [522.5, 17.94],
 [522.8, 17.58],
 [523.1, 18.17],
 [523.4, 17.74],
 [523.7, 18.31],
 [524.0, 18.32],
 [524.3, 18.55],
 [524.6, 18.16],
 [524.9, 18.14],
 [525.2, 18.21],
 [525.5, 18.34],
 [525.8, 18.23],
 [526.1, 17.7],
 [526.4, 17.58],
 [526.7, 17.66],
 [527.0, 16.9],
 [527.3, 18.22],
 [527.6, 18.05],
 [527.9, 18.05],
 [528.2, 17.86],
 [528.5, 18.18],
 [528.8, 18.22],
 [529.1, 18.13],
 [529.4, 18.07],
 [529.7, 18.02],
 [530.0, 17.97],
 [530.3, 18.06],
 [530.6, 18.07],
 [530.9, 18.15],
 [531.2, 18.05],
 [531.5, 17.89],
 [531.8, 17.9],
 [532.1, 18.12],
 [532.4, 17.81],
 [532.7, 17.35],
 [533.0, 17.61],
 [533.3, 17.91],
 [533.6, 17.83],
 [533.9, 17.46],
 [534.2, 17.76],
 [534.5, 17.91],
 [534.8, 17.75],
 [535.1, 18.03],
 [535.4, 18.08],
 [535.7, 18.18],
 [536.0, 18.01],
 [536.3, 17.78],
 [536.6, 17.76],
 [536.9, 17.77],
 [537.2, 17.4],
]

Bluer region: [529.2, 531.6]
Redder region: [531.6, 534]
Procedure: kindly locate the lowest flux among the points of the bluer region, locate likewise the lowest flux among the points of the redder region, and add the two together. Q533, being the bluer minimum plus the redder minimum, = 35.24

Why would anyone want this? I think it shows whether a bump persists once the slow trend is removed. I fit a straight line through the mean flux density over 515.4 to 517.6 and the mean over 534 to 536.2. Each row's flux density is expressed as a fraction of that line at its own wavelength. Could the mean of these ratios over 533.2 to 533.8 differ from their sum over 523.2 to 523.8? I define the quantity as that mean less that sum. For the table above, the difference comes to -1.03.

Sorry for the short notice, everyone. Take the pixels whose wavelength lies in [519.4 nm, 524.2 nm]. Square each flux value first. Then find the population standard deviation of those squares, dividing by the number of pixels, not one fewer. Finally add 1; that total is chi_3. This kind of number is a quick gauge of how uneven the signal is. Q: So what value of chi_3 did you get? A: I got 10.2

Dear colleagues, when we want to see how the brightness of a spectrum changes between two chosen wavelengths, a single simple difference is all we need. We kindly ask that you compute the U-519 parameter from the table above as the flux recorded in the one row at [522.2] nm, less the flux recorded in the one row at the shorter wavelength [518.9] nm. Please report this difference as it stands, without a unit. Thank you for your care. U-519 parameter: 0.47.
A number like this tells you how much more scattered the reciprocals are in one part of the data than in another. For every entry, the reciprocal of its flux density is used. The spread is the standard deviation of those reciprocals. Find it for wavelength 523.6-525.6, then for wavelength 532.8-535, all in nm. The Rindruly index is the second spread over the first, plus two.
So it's 3.26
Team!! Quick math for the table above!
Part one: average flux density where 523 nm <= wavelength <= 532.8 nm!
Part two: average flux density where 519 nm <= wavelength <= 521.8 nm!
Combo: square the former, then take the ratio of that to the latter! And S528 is 17.9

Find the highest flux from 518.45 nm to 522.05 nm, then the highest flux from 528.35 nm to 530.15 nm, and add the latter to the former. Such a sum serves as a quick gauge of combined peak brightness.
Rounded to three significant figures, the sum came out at 36.7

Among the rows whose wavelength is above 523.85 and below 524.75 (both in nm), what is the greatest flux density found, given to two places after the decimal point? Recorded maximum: 18.55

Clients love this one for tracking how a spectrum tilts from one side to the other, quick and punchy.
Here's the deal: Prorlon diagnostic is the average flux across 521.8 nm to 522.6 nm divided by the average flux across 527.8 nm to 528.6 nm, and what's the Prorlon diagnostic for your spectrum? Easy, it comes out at 1.01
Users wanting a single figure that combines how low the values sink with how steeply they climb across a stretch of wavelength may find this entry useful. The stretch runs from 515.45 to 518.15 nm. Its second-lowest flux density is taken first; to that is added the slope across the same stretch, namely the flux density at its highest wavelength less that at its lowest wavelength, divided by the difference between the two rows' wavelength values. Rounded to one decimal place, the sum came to 16.8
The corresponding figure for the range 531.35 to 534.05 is 17.3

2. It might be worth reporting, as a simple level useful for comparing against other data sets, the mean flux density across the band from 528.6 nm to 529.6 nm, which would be 18.1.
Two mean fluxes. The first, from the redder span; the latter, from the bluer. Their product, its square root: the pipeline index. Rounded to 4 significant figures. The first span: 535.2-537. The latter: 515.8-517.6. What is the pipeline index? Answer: 17.73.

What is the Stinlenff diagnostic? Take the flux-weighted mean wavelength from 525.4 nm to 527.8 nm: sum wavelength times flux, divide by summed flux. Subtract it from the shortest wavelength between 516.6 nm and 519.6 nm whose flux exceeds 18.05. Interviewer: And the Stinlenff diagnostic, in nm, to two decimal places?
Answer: -8.85 nm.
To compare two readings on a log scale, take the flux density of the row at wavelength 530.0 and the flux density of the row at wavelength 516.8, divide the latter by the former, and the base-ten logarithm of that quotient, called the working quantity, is -0.043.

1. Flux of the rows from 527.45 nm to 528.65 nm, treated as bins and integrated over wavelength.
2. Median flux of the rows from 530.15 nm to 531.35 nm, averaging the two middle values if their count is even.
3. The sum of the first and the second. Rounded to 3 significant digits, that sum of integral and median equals 39.7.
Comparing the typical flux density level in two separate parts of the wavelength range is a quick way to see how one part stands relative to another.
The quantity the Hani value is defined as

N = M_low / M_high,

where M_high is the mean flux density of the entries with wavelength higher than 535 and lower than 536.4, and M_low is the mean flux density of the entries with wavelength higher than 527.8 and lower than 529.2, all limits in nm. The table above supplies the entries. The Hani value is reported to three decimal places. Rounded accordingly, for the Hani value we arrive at 1.004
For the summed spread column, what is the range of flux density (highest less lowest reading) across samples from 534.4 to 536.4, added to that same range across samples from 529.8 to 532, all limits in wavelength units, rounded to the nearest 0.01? 0.69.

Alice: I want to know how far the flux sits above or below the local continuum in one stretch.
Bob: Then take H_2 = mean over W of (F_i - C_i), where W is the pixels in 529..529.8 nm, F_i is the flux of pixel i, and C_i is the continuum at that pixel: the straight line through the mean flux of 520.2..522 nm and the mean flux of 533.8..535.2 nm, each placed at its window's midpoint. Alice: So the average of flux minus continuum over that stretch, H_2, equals 0.16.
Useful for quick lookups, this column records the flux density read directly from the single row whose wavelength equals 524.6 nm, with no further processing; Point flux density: 18.16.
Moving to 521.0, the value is 18.18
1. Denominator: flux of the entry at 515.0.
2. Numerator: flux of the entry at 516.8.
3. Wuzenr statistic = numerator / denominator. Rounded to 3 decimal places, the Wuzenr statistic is 0.878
